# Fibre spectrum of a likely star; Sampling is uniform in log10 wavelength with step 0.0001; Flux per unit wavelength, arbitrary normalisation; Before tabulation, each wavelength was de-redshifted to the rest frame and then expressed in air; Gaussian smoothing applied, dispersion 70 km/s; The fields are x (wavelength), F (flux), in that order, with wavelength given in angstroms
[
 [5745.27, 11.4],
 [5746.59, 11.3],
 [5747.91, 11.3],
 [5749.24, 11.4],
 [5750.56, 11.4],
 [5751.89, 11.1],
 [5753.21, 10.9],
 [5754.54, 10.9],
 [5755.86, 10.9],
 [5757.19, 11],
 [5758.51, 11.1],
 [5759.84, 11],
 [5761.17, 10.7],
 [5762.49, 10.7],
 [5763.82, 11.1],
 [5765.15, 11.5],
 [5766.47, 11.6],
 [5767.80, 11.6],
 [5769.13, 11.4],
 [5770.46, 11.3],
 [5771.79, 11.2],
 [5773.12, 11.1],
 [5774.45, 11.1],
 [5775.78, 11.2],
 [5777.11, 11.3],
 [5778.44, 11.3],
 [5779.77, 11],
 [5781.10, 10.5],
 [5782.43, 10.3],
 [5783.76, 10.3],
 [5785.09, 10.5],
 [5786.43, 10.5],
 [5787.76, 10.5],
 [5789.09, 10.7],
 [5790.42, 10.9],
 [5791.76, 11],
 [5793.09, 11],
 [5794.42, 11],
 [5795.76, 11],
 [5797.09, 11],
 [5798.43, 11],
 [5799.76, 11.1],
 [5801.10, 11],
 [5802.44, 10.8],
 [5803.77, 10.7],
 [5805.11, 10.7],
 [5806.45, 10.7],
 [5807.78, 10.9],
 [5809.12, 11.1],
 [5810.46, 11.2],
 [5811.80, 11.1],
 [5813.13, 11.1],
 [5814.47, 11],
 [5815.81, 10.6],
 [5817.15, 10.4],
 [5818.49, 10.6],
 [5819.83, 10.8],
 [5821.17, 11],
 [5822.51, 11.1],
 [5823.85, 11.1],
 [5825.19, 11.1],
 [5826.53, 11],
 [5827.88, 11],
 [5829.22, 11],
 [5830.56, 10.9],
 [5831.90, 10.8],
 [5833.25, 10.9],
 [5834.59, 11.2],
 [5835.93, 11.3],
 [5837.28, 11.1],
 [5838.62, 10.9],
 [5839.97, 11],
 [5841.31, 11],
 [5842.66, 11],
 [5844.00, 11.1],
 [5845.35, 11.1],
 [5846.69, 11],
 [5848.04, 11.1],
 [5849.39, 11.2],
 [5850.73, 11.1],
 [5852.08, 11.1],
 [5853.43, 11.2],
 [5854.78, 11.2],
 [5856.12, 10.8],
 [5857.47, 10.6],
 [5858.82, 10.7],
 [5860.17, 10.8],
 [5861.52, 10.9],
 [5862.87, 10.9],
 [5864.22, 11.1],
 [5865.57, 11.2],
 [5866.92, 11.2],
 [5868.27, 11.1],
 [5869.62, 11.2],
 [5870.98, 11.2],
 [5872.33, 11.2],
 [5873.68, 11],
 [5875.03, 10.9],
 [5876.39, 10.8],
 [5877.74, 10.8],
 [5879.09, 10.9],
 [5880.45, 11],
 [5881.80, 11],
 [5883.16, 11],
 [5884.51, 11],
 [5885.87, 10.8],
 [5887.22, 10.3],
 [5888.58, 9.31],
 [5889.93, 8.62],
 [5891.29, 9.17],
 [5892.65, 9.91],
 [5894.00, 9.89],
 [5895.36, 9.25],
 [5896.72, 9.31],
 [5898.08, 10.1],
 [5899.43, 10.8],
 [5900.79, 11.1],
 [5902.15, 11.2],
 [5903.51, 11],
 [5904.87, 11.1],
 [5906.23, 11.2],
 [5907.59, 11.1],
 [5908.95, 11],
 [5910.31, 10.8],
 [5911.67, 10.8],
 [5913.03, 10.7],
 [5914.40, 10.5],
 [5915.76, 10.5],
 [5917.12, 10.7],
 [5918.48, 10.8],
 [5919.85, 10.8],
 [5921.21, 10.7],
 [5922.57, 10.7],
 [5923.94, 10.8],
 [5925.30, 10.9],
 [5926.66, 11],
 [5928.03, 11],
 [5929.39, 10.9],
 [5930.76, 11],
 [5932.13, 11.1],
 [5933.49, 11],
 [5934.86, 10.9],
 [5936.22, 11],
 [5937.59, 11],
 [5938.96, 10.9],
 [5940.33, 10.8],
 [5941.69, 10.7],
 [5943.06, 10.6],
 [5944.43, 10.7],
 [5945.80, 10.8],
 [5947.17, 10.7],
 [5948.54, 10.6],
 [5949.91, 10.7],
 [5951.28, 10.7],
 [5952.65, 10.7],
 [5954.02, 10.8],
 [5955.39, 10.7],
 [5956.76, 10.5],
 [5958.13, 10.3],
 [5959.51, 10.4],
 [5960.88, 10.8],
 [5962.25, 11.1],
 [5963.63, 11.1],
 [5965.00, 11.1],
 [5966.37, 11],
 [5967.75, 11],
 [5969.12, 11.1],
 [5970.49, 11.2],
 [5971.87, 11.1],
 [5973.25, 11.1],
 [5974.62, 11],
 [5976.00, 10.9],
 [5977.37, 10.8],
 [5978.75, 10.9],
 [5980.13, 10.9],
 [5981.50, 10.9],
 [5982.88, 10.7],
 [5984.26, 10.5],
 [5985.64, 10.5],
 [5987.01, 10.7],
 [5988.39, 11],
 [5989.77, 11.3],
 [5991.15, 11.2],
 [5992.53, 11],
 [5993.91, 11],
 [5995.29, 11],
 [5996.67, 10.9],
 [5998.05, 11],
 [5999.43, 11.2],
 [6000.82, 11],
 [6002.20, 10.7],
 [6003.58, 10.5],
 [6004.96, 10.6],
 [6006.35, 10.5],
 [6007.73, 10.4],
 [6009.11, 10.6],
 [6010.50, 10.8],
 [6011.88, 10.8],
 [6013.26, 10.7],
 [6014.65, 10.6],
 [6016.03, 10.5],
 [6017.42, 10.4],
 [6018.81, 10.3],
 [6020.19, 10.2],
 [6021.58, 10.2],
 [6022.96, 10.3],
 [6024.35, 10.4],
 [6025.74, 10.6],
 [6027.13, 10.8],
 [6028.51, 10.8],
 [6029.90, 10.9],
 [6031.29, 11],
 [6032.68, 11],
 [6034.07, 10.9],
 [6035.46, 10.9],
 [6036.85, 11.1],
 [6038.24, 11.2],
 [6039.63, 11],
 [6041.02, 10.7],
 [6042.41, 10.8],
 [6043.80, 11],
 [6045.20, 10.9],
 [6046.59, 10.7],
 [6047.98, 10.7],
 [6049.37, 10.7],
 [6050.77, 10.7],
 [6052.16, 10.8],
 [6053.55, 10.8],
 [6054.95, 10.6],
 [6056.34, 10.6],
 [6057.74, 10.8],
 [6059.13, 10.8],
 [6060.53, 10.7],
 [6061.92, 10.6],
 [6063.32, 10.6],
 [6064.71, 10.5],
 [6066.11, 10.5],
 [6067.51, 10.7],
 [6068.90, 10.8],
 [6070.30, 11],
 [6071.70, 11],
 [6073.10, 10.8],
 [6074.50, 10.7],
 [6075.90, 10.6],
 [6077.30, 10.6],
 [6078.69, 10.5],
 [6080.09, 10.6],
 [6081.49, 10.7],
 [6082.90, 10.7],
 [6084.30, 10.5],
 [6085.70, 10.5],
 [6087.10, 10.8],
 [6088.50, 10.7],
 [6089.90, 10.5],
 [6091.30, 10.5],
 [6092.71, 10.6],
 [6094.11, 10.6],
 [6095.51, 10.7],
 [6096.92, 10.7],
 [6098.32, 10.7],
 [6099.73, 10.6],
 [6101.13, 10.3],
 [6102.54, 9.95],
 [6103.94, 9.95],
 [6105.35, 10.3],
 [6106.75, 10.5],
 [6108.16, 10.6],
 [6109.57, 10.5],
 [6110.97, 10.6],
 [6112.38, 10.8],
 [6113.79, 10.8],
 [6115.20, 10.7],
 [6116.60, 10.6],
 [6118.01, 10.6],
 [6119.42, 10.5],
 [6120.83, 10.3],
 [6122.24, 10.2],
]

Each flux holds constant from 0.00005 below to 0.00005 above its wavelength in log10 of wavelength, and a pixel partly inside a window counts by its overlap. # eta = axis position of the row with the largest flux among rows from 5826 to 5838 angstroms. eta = 5835.93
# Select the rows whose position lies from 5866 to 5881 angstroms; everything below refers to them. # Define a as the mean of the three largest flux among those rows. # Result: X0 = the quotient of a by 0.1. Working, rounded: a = 11.2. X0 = 112.0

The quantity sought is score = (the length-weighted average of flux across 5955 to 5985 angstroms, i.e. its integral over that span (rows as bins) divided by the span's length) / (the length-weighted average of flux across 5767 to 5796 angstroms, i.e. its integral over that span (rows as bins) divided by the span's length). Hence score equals 0.993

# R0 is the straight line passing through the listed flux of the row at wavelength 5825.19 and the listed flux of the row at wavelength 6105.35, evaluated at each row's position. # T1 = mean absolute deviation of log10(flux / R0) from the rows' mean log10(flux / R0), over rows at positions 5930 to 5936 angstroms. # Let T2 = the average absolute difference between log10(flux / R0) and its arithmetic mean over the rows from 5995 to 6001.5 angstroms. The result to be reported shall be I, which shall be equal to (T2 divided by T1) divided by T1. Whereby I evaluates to 741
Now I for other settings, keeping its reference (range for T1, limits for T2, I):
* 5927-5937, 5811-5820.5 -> 2416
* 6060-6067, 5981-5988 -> 874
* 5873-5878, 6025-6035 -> 563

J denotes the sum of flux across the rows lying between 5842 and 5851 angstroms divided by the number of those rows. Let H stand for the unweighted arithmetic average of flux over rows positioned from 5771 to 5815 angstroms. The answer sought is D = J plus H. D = 22.0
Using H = 10.9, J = 11.1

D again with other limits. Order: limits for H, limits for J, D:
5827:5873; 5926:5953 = 21.9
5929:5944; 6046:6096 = 21.6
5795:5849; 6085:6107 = 21.5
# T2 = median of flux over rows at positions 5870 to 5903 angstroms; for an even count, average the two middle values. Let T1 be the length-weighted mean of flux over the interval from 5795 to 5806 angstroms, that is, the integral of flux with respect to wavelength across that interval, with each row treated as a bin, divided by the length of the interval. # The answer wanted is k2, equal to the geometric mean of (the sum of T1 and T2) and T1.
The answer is 15.38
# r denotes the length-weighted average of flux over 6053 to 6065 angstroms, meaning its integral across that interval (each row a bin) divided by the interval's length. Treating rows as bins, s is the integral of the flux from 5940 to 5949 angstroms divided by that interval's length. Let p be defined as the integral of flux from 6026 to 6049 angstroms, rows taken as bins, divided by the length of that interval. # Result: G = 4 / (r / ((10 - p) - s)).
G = -4.35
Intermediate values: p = 10.9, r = 10.7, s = 10.70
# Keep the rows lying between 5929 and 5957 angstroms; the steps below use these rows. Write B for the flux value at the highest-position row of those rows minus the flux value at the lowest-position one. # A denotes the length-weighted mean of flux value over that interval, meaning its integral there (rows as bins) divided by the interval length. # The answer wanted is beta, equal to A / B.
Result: -27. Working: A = 10.8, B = -0.4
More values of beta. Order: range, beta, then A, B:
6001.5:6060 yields 107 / 10.7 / 0.1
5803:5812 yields 27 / 10.9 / 0.4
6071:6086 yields -21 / 10.7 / -0.5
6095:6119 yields -105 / 10.5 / -0.1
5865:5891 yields -4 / 10.7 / -2.6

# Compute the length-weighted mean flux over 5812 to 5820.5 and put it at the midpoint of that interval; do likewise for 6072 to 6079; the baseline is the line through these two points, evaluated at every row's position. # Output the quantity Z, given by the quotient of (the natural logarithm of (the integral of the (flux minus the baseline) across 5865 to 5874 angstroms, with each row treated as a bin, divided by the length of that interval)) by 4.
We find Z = -0.22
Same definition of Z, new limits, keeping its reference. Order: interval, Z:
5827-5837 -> -0.35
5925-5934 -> -0.34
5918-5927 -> -0.65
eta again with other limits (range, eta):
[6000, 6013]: 6000.82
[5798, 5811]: 5810.46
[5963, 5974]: 5970.49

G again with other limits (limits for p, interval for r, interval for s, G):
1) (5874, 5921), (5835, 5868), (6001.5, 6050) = -4.07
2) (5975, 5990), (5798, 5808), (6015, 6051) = -4.25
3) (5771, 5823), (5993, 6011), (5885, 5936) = -4.25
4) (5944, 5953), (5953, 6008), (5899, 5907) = -4.33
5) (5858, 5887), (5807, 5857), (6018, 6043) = -4.25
